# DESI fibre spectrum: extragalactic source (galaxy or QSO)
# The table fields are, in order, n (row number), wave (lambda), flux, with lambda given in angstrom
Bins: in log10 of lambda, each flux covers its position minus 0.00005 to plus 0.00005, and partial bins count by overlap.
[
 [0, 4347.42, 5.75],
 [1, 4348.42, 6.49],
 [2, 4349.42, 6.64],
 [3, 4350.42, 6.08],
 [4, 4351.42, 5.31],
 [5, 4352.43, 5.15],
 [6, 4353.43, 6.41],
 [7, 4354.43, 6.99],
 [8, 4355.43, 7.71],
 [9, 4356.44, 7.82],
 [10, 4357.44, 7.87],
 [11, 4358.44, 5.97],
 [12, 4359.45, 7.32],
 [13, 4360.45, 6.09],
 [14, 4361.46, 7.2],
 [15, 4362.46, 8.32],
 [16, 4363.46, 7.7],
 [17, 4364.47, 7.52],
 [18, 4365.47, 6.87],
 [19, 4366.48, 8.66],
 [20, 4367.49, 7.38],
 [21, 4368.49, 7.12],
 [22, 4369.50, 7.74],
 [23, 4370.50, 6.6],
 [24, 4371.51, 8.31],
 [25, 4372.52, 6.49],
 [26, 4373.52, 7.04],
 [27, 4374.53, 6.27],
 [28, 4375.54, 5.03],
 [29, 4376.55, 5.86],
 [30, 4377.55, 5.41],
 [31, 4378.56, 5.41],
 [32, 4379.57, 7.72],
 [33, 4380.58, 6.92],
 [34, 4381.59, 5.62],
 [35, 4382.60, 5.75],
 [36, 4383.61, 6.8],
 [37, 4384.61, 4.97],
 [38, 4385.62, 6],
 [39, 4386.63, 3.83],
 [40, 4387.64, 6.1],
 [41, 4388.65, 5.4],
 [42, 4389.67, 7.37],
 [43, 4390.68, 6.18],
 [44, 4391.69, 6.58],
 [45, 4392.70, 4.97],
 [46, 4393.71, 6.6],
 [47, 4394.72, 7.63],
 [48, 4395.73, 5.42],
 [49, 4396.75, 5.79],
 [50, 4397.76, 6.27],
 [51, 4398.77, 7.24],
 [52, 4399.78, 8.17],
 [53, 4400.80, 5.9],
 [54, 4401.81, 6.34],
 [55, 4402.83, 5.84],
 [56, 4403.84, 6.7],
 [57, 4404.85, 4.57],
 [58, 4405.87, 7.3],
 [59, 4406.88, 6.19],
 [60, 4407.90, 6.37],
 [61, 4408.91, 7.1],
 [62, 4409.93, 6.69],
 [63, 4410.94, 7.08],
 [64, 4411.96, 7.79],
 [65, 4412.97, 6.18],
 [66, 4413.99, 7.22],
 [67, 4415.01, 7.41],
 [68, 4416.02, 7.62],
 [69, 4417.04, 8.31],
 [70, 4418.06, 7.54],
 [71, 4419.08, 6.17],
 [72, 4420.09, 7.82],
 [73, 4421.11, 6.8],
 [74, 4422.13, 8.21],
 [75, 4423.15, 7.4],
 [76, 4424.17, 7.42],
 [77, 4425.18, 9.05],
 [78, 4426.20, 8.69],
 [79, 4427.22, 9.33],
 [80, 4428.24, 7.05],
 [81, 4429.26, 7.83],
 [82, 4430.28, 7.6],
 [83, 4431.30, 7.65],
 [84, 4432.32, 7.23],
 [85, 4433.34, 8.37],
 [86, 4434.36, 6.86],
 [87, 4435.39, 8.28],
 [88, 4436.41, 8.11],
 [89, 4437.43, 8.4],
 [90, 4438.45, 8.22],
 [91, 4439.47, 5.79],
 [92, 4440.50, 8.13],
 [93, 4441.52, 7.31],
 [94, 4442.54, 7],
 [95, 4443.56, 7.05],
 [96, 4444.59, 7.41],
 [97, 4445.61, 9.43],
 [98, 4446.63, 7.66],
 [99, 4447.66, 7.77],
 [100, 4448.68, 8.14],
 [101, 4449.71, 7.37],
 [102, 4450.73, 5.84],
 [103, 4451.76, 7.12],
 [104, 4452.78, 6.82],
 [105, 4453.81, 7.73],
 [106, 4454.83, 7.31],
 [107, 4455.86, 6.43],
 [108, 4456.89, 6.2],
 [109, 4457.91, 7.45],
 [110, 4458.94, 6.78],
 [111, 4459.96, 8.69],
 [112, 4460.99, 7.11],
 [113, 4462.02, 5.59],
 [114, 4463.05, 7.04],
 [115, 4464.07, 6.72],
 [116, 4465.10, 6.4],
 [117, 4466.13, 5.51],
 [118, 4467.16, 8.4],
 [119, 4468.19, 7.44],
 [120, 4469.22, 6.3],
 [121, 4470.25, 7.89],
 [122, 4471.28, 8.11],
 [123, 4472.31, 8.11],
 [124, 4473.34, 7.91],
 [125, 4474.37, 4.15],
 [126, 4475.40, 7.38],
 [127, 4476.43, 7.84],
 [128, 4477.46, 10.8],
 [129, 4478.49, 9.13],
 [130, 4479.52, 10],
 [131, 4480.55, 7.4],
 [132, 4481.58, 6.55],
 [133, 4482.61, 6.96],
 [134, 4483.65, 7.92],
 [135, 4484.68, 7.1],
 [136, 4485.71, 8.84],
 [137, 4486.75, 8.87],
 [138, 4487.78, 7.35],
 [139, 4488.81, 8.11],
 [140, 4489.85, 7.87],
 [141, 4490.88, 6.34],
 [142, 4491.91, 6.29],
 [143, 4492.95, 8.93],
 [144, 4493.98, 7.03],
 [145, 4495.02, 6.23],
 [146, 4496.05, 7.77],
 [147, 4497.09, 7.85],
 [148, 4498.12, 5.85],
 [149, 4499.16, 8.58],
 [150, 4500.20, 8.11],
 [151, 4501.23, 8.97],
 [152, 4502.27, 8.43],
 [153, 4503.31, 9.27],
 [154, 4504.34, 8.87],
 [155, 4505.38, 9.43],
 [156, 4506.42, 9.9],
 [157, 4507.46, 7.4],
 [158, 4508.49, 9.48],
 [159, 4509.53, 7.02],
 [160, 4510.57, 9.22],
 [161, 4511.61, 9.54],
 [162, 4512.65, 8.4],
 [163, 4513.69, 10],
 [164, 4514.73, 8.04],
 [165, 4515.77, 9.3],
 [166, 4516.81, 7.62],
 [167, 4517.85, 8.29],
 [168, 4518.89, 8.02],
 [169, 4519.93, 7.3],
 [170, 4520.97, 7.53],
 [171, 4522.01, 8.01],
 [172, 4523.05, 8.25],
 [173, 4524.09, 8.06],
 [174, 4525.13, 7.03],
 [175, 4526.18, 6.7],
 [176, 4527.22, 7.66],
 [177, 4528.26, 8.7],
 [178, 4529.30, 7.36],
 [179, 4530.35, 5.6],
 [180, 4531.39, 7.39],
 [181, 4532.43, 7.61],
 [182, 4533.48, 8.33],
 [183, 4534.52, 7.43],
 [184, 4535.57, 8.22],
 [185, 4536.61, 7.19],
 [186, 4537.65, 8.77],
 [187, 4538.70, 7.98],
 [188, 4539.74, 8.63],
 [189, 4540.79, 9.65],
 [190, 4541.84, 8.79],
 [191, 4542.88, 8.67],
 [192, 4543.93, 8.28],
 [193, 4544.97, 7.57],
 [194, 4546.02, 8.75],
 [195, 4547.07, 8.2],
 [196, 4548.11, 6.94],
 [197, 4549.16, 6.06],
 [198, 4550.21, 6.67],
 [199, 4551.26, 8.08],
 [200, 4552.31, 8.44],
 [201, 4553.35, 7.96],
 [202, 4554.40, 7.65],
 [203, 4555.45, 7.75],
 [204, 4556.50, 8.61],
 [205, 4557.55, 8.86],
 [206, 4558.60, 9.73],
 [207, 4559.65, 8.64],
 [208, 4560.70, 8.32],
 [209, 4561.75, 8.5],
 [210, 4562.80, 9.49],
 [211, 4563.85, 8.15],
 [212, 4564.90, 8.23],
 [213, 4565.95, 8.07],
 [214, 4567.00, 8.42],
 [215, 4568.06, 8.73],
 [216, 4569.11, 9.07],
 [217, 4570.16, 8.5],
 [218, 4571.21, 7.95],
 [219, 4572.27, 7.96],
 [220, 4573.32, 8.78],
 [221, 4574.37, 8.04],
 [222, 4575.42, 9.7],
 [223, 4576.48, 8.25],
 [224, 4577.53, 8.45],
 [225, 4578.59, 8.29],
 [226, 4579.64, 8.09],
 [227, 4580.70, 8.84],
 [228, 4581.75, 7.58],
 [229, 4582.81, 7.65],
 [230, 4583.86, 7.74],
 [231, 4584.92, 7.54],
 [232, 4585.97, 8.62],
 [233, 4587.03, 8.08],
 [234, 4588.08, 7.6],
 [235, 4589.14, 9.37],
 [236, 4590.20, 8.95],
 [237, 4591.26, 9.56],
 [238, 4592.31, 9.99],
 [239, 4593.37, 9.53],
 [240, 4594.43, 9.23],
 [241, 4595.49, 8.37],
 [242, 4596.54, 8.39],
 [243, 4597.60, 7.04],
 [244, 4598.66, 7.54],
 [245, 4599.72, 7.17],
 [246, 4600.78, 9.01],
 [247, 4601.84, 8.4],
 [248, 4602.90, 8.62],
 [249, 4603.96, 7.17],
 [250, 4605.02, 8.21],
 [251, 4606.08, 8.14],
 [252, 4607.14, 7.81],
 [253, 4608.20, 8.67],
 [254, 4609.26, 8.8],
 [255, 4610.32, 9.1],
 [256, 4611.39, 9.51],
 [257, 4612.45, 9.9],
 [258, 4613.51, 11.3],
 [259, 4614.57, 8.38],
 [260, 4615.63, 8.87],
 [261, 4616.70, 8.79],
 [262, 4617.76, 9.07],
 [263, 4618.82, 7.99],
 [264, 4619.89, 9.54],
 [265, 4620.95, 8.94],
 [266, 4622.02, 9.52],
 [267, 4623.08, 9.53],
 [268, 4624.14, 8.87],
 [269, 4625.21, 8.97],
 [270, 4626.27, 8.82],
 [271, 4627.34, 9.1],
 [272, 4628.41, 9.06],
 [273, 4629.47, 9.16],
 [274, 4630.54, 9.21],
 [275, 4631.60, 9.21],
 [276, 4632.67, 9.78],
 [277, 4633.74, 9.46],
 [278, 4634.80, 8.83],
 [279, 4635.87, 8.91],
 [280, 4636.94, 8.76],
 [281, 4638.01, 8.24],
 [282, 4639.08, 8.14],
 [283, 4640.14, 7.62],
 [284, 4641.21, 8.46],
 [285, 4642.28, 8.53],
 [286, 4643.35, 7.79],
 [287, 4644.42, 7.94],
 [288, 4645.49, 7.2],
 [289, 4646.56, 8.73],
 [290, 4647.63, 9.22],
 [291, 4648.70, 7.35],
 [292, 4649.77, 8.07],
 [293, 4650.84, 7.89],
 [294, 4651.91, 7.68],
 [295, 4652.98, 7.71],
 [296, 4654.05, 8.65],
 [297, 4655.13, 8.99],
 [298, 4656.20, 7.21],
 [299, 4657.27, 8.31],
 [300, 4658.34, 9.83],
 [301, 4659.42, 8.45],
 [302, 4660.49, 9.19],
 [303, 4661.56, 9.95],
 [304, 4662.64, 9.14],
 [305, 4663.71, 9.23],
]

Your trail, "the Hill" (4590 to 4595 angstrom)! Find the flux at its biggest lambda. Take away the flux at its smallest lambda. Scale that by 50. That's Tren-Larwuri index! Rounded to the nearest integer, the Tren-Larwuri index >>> 14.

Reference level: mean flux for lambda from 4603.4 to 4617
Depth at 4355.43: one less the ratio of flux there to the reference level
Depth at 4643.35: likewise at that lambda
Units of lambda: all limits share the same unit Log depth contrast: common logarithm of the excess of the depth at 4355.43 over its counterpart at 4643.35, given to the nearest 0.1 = -2.0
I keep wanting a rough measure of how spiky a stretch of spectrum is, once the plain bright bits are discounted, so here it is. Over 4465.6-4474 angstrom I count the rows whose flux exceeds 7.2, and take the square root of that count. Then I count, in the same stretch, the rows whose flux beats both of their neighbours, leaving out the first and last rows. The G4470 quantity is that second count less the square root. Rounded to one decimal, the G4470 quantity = -1.4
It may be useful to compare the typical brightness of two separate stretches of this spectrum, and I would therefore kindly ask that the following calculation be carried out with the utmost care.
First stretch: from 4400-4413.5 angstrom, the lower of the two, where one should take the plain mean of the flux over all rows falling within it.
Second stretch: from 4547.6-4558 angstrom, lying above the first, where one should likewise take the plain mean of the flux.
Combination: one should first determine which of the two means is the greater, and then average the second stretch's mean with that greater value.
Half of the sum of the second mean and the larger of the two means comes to 7.7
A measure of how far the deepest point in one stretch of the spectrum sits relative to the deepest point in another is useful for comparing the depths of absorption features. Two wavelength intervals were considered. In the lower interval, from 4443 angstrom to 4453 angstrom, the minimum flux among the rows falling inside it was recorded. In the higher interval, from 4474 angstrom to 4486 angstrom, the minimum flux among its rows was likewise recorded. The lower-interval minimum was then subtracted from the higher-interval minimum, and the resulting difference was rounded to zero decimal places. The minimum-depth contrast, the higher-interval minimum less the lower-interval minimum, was -2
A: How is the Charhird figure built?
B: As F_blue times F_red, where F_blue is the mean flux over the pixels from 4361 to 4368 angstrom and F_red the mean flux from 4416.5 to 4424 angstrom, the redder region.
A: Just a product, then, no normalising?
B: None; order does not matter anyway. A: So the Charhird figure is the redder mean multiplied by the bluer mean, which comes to 57.2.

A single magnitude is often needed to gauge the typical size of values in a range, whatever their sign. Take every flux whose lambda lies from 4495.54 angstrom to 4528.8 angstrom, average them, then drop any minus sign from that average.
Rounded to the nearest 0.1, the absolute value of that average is 8.3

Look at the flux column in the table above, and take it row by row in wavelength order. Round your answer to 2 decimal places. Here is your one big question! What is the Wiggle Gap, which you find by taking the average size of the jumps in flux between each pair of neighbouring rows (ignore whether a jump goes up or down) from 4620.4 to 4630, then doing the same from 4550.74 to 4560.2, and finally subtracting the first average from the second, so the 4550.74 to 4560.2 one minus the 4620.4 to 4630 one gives 0.30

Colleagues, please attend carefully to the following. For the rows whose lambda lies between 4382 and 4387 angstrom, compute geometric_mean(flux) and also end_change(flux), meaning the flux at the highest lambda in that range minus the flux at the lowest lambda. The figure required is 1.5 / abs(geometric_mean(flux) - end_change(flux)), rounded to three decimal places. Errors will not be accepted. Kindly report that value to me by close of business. 0.206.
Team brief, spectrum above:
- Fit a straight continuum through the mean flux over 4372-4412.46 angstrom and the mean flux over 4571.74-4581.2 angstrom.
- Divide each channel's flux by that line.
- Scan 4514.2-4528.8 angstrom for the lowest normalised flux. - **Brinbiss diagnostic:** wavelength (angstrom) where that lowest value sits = 4526.18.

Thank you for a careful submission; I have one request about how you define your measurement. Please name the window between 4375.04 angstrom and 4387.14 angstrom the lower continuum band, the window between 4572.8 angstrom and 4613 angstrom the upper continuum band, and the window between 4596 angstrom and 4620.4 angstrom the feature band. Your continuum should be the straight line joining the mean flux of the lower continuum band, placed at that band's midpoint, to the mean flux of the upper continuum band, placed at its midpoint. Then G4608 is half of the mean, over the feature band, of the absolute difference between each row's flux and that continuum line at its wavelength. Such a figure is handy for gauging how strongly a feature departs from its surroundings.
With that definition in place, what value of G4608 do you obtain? 0.33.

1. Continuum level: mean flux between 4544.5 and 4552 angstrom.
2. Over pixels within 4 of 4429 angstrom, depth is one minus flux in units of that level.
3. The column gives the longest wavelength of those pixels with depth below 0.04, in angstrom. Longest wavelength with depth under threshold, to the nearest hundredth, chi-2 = 4432.32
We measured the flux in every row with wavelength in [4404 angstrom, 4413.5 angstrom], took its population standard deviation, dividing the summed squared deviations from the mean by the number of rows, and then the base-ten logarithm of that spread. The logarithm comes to -0.06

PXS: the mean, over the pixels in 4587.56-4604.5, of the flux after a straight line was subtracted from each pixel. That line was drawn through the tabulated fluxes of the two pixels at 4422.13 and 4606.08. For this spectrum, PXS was 0.35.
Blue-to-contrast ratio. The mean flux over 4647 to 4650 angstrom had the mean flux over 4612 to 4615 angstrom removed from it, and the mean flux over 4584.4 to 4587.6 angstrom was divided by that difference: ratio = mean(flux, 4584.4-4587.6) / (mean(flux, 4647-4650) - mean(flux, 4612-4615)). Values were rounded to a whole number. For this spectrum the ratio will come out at -5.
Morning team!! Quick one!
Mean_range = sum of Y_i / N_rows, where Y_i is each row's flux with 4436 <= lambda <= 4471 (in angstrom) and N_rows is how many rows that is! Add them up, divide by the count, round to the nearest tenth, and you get 7.3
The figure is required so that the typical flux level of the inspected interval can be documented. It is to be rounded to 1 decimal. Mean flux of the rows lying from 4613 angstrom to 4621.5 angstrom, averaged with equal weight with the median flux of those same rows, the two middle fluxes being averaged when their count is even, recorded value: 9.0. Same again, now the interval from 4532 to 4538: 7.9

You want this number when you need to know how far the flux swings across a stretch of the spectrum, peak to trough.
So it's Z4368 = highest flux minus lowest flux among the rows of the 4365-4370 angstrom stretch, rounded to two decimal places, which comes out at 1.79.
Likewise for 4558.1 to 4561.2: 1.41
